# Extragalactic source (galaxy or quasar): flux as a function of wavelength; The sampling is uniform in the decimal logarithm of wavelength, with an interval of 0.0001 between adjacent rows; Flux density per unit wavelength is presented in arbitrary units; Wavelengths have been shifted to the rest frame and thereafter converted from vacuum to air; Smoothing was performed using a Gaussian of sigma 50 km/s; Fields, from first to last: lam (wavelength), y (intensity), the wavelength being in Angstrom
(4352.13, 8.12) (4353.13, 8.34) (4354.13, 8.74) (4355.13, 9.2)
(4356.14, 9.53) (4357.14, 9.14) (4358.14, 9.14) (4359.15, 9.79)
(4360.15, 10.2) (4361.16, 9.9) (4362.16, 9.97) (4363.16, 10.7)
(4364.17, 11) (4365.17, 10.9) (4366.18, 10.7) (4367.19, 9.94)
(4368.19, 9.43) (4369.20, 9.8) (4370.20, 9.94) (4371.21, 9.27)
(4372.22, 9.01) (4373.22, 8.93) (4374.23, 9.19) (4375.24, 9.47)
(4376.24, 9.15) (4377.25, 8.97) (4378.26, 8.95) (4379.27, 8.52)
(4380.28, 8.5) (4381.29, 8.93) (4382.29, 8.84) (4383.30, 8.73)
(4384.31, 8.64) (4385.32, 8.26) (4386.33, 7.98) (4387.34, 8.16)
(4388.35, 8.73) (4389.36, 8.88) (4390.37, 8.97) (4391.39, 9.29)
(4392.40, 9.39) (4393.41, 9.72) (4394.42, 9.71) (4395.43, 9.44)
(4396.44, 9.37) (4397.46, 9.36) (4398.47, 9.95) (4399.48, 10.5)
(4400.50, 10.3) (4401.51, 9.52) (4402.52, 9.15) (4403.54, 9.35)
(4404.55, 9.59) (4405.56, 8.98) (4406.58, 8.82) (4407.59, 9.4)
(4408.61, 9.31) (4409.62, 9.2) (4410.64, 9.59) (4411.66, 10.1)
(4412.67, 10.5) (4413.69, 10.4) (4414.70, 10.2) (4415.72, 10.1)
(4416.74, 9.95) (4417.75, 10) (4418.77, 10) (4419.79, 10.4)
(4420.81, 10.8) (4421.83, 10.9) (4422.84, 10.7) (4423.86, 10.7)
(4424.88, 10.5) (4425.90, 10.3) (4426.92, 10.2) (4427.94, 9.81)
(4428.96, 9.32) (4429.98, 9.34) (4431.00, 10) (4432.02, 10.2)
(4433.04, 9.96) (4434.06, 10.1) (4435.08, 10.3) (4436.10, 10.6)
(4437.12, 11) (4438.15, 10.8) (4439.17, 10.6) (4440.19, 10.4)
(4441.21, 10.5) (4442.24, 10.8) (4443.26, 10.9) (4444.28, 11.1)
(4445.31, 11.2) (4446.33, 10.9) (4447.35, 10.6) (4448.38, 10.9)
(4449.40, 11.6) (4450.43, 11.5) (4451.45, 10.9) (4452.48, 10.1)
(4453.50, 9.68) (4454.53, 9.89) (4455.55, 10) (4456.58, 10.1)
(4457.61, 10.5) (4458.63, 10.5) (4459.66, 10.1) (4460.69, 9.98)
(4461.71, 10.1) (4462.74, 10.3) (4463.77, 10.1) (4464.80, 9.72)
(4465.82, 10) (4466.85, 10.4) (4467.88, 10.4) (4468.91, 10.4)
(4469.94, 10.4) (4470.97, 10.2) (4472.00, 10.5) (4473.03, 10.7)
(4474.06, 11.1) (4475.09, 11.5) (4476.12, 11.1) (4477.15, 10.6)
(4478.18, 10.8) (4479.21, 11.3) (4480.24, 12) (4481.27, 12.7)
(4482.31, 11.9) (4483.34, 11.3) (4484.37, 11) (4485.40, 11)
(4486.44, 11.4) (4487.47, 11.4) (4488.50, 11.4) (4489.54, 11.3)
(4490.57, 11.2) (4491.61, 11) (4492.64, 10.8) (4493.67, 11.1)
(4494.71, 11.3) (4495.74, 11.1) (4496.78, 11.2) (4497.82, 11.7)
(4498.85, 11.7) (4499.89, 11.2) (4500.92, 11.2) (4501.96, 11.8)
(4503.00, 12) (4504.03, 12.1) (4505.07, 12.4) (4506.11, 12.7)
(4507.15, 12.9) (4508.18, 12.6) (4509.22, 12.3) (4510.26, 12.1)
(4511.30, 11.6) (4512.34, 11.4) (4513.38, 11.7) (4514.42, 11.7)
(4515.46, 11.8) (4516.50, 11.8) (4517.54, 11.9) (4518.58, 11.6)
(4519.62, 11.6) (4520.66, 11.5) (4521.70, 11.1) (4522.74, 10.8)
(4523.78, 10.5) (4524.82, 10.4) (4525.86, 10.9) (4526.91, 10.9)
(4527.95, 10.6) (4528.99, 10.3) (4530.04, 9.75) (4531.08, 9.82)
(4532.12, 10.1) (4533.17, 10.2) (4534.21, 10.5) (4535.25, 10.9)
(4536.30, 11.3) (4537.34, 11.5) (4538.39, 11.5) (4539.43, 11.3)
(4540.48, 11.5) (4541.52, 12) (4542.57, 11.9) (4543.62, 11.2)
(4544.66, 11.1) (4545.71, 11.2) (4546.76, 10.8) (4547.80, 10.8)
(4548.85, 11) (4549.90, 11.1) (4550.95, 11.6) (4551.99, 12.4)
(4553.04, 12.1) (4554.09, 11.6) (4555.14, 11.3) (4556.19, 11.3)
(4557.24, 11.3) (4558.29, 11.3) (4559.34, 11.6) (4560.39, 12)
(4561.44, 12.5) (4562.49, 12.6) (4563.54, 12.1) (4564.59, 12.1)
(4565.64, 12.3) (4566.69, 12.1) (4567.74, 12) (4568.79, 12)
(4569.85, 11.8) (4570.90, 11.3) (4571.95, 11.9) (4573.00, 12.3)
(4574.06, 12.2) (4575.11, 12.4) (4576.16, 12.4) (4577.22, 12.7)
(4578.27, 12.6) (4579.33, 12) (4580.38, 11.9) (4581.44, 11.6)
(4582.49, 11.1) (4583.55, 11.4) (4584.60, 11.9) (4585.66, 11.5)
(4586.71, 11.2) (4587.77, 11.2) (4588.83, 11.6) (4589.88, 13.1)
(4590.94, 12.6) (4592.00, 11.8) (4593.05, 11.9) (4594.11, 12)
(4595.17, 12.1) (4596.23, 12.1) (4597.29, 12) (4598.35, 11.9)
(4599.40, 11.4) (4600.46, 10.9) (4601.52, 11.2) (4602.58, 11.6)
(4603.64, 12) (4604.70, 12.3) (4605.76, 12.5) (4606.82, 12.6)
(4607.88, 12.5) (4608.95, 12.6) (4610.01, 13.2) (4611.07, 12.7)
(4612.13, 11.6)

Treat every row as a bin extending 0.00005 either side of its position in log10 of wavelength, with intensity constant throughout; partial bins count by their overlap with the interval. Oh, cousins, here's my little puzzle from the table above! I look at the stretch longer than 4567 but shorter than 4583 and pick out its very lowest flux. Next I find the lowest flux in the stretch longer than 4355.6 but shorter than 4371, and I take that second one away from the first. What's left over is 2.0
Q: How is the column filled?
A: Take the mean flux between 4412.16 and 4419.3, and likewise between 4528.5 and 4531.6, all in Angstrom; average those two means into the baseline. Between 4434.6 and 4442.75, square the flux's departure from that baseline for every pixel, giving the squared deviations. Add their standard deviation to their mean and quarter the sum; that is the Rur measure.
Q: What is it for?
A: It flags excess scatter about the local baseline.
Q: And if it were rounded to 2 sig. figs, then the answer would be 0.16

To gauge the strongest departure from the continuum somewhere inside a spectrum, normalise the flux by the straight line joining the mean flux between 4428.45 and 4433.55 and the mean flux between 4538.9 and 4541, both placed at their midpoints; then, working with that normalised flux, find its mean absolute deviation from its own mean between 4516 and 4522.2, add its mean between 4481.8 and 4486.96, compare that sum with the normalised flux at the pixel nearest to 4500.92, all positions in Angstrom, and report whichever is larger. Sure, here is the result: 1.09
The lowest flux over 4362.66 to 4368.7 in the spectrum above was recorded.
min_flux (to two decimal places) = 9.43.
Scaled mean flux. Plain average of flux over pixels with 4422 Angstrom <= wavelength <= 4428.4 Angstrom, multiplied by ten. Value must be 104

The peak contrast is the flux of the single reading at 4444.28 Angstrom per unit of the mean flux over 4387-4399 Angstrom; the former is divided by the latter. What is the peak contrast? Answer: 1.20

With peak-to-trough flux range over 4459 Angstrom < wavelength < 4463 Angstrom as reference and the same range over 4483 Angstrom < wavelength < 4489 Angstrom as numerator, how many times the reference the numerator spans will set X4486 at 1.25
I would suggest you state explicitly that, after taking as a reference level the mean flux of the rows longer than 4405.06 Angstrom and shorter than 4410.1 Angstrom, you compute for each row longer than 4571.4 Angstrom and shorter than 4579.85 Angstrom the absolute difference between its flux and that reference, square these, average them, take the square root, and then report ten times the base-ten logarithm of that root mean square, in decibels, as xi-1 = 5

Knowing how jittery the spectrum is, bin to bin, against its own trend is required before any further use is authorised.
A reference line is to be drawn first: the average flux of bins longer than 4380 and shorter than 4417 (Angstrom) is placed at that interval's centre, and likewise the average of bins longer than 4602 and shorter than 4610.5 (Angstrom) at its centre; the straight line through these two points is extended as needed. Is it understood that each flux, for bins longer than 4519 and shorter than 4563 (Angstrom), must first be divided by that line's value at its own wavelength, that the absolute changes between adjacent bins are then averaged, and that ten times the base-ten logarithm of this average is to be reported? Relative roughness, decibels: -16.3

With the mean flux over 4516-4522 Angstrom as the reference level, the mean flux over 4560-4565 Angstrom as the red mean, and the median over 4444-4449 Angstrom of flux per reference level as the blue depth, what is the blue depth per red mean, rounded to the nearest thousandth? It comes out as 0.077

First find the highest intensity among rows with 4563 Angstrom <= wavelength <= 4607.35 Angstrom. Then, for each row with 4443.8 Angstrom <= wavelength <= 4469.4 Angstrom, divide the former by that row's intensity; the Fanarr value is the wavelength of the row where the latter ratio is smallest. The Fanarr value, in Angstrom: 4449.40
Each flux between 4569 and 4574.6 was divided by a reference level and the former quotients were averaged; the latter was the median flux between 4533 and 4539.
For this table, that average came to 1.07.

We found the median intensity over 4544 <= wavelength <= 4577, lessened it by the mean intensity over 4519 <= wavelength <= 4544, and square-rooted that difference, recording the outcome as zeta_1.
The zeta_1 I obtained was 0.99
